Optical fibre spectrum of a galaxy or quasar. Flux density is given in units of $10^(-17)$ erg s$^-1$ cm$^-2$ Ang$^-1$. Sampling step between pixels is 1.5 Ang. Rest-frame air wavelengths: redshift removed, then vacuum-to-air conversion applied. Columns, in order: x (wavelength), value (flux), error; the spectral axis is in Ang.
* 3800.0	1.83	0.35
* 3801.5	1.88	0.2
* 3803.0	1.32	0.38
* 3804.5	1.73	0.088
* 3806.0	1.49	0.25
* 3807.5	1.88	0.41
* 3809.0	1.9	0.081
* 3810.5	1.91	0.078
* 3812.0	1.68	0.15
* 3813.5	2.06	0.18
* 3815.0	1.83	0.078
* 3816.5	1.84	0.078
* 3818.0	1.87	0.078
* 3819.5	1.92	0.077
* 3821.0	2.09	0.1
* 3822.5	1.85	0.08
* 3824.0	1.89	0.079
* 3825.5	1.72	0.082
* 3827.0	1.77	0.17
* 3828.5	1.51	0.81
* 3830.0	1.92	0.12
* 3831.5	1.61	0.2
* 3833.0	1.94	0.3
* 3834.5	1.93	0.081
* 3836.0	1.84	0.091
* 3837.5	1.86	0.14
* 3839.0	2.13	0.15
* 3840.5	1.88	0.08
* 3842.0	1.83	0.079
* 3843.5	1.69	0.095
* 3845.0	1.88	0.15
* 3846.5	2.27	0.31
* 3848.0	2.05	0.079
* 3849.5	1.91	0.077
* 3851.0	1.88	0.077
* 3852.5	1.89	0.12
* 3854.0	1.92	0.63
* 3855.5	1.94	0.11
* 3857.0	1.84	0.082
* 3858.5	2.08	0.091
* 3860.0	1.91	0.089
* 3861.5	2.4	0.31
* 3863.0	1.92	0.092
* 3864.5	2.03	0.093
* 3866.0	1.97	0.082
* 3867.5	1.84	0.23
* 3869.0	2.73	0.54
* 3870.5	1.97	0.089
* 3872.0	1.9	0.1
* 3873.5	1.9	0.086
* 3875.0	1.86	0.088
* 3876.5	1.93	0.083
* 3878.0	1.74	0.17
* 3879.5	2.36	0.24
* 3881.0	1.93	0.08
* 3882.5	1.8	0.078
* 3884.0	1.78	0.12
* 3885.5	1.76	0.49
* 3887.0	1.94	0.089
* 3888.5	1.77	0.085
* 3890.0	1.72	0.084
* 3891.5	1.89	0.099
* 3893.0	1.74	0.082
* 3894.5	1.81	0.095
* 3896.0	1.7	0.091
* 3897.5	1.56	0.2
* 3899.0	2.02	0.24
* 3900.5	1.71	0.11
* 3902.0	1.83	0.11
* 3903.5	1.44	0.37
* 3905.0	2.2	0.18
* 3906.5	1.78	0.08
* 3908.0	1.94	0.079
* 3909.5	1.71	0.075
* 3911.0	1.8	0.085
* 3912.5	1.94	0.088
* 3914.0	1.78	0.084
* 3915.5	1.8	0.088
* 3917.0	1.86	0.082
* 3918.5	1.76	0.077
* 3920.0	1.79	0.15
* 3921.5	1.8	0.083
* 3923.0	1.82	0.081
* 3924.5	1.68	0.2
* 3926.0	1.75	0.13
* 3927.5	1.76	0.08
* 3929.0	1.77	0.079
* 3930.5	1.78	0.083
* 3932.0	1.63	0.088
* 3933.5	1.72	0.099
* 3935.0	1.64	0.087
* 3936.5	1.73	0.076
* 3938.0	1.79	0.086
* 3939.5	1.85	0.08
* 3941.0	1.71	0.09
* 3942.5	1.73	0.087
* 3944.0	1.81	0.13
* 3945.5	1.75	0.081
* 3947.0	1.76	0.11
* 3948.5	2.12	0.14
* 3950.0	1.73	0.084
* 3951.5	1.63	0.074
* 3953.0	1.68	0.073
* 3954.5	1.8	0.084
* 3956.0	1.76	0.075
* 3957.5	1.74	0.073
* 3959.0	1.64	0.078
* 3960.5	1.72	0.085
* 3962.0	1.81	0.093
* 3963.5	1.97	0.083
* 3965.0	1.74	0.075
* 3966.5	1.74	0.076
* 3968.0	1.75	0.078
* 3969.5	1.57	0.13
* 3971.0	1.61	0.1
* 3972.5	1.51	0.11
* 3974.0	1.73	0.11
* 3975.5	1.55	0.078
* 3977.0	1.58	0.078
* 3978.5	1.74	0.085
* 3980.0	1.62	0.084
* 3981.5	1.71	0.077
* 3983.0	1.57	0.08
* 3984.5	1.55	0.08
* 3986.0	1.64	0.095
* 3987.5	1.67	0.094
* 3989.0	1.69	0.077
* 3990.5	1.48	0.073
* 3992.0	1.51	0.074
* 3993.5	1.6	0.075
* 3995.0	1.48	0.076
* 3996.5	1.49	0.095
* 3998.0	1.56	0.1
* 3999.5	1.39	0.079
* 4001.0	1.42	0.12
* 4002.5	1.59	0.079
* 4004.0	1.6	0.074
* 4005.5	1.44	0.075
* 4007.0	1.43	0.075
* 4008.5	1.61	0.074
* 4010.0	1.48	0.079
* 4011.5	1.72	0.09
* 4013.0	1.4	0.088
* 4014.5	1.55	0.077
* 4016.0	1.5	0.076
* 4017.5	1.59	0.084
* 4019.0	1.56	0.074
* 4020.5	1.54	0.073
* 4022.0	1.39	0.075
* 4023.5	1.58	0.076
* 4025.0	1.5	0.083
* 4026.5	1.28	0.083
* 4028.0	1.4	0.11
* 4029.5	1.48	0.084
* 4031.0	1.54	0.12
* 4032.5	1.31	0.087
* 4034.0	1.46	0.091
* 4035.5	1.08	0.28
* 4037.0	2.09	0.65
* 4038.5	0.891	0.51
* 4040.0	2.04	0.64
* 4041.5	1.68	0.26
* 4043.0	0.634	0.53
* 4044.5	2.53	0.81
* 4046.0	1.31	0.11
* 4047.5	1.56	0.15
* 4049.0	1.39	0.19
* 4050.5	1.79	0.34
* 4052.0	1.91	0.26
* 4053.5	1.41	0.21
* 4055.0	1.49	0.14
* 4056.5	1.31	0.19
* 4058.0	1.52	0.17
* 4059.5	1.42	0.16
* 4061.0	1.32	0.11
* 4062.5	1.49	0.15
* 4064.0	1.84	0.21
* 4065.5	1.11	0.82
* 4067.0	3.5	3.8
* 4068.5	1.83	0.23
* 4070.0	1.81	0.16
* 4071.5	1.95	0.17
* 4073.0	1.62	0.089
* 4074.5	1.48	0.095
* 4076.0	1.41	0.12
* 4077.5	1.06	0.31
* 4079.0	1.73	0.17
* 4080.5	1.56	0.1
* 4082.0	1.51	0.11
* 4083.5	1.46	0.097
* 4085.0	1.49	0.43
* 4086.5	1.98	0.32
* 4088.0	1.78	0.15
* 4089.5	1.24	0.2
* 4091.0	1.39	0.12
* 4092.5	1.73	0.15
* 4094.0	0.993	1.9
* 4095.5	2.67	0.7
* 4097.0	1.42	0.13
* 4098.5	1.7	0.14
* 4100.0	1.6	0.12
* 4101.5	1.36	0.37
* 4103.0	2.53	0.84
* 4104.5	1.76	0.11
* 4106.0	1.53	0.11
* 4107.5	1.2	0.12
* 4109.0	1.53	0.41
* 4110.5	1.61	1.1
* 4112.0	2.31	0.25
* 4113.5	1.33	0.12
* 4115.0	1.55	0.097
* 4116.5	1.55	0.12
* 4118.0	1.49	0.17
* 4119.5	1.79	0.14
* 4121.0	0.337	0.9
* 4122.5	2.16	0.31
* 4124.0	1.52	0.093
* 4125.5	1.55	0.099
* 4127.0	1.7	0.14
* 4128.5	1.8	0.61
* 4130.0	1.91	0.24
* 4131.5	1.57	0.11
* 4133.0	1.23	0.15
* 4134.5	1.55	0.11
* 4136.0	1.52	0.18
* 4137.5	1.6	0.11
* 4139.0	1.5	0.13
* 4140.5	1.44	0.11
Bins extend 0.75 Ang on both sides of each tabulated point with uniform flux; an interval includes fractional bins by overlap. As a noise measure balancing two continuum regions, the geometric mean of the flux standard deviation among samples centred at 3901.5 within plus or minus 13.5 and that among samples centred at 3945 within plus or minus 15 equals 0.13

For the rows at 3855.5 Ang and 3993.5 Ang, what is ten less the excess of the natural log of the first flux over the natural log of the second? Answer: 9.8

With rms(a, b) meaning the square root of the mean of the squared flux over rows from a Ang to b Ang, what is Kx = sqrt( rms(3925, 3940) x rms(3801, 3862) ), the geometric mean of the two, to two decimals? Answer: 1.81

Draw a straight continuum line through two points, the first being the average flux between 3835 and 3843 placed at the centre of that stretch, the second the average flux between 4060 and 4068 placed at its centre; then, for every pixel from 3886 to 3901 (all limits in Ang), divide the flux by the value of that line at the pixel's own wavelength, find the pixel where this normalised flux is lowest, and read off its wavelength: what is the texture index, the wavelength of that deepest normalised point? 3897.5 Ang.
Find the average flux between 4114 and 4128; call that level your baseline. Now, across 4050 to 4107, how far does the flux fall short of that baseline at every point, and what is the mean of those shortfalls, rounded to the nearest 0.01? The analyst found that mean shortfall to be -0.13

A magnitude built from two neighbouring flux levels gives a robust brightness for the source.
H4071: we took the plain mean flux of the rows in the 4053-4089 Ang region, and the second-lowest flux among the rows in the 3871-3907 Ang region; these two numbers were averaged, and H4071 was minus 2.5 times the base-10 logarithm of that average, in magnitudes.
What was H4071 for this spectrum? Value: -0.51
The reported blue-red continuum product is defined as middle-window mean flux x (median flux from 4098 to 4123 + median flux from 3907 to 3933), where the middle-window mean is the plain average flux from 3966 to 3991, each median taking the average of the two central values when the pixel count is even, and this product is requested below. 5.43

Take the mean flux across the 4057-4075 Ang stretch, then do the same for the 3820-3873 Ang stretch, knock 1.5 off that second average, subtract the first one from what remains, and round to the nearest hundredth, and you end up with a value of -1.30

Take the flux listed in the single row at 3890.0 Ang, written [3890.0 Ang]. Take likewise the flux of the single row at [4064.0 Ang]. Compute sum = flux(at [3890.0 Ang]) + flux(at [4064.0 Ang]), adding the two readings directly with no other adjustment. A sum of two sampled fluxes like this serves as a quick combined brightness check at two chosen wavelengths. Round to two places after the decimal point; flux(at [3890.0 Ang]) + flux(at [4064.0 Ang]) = 3.56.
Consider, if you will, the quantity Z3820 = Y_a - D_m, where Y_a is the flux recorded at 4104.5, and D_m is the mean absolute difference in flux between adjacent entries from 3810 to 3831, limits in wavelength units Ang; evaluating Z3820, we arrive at 1.59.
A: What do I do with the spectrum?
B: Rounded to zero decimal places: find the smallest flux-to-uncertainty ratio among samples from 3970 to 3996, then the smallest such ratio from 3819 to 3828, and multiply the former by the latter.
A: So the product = 143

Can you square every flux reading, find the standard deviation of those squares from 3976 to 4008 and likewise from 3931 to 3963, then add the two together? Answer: 0.7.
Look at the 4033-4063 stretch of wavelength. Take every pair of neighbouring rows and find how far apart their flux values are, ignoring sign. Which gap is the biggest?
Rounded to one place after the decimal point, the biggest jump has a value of 1.9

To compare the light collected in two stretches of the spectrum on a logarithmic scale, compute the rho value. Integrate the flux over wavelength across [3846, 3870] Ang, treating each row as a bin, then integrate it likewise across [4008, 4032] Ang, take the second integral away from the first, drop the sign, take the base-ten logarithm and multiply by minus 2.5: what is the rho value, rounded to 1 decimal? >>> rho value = -2.8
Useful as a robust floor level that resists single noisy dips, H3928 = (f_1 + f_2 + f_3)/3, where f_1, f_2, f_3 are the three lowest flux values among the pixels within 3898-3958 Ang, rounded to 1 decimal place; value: 1.6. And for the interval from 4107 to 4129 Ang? 1.0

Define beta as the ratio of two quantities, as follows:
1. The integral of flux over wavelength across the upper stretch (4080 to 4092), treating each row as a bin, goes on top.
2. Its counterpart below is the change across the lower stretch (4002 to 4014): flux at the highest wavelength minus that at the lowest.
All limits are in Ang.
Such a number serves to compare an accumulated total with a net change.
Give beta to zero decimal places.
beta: -98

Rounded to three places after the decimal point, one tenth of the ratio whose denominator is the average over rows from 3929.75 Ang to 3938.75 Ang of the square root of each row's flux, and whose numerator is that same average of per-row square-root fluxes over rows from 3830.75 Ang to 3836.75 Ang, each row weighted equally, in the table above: 0.103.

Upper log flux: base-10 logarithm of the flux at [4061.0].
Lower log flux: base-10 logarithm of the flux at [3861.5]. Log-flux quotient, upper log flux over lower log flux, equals 0.32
